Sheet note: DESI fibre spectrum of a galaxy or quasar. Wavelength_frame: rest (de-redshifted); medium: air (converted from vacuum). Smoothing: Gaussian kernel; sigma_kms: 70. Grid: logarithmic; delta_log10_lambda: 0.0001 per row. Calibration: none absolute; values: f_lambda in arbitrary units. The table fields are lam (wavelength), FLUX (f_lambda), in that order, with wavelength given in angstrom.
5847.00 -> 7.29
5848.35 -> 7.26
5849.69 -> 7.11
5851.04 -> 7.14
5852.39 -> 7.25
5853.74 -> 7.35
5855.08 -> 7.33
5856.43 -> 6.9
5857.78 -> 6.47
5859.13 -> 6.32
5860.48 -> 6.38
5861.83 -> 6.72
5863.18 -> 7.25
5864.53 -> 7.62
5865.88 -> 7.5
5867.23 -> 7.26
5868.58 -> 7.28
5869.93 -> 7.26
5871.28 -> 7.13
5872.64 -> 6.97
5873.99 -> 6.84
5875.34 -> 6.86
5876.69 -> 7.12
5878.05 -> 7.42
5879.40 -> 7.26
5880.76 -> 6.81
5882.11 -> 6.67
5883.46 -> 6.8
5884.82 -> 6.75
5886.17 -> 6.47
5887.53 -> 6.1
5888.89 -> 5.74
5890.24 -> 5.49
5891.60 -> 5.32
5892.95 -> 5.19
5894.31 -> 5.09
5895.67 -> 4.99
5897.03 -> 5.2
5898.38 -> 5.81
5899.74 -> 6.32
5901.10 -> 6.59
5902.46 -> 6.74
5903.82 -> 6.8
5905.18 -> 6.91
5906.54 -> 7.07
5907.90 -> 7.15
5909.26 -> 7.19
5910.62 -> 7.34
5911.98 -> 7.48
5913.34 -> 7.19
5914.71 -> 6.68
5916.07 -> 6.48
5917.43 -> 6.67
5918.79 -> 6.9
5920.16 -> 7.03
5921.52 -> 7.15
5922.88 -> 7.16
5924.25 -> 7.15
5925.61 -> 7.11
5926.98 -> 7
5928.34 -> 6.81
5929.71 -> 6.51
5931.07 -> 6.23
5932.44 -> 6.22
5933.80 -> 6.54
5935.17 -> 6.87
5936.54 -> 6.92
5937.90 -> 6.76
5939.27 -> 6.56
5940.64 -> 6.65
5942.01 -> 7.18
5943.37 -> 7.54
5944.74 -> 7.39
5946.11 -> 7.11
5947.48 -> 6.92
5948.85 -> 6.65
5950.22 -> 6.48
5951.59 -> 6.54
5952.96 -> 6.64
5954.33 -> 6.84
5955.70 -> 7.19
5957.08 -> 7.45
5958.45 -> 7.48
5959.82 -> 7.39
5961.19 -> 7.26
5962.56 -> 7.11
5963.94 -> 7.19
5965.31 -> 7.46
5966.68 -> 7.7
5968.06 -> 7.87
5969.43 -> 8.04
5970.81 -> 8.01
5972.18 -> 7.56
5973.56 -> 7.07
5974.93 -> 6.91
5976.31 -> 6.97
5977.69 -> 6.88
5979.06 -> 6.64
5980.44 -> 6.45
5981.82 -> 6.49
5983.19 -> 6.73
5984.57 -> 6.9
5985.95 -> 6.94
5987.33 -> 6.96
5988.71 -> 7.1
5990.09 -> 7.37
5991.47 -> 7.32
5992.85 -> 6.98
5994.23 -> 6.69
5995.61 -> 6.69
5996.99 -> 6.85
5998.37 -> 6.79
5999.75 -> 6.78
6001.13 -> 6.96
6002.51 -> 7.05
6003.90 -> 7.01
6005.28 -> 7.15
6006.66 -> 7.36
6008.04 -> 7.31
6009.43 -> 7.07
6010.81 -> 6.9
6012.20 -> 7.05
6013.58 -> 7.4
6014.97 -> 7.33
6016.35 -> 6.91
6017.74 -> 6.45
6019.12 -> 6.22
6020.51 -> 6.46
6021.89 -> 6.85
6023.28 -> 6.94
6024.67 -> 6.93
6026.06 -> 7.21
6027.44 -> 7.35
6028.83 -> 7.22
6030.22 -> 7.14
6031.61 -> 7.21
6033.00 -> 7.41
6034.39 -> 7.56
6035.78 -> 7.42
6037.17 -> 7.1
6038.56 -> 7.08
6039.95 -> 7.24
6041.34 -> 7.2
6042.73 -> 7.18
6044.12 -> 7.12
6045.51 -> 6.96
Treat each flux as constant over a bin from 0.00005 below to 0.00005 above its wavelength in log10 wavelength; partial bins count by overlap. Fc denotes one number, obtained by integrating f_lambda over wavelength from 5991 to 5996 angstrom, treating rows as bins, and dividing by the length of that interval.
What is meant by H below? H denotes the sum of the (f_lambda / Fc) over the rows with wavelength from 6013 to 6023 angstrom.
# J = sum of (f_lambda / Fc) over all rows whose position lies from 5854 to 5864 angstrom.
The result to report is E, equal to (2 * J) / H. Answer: 1.99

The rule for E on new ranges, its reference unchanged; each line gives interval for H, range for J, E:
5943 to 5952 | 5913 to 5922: 1.98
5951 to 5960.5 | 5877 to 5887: 1.95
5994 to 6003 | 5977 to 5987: 1.97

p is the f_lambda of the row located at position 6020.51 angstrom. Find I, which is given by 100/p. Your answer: 15.48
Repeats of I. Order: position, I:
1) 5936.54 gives 14.45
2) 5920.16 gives 14.22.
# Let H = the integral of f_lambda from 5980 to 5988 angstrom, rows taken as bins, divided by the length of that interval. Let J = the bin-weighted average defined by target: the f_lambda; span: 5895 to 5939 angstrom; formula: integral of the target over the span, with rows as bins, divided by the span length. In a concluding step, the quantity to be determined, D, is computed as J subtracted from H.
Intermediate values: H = 6.8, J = 6.7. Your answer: 0.04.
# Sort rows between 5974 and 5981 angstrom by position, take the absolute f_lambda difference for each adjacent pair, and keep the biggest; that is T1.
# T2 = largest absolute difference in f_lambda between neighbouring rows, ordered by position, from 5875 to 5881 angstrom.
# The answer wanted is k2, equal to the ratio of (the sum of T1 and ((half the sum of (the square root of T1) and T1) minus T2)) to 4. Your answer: 0.04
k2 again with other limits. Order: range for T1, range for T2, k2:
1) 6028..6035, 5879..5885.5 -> 0.02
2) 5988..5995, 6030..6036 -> 0.15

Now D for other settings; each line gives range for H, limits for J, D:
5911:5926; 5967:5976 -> -0.55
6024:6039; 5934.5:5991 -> 0.16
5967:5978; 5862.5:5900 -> 0.92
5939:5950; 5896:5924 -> 0.22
